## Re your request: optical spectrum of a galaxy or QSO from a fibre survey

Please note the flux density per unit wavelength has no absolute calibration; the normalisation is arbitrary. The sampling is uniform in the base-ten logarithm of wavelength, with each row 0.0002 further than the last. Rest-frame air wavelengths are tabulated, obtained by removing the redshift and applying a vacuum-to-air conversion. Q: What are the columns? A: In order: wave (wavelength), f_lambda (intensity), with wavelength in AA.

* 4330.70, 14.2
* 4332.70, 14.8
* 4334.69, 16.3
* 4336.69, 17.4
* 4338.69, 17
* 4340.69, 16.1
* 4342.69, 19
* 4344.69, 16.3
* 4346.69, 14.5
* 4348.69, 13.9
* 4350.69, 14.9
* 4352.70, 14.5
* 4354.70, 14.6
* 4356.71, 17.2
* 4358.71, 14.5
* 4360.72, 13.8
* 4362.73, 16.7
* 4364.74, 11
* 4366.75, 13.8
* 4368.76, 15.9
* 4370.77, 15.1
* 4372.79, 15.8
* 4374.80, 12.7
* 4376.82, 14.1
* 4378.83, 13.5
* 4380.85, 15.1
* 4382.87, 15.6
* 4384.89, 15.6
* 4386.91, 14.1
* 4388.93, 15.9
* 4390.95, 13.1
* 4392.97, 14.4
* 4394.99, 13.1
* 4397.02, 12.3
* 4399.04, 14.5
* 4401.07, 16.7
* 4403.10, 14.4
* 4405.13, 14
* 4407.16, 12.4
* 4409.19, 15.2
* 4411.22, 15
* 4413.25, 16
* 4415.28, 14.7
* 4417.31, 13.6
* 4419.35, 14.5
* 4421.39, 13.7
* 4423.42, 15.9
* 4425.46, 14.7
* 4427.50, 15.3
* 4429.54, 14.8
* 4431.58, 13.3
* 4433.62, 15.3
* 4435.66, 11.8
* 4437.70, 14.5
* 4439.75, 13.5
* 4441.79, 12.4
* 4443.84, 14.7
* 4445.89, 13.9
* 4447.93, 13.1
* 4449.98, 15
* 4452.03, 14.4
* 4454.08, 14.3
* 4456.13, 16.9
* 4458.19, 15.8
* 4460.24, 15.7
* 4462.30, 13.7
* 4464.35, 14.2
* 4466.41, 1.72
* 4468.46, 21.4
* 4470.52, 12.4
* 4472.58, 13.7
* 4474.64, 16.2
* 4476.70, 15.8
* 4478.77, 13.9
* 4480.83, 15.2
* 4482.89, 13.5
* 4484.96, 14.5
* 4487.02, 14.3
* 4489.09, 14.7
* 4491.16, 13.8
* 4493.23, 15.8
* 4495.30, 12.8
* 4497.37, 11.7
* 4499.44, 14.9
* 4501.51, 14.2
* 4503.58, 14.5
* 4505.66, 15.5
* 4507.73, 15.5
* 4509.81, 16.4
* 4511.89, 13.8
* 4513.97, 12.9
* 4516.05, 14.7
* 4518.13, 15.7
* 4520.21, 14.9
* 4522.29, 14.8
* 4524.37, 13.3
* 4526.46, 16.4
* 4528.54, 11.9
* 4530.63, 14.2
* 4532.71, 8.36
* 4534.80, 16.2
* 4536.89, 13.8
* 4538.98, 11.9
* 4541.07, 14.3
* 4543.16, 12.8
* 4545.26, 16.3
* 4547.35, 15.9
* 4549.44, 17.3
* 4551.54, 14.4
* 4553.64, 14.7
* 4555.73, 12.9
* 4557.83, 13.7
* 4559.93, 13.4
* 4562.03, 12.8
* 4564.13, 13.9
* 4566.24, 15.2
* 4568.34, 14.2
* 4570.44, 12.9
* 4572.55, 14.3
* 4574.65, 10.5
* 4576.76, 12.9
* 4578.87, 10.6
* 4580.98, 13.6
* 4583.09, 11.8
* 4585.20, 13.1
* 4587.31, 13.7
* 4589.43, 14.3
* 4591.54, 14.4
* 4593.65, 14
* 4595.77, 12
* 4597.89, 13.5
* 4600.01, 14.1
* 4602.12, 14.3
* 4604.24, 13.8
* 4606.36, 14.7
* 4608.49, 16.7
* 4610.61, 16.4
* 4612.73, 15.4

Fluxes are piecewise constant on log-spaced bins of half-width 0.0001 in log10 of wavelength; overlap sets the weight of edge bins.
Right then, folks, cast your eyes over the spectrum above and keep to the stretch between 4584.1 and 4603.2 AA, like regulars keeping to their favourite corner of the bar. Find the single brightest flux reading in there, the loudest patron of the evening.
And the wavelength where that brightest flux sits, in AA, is 4591.54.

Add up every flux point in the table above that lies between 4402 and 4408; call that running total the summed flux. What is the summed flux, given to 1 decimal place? 40.8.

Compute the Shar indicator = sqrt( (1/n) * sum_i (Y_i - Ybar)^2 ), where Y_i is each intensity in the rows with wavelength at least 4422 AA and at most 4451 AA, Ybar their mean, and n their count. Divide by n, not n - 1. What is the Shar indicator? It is 1.15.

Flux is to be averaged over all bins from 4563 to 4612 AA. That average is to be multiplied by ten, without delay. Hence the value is 137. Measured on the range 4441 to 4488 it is 142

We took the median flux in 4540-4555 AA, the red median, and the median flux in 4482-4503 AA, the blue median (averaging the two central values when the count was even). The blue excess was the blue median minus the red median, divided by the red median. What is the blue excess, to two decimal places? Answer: -0.03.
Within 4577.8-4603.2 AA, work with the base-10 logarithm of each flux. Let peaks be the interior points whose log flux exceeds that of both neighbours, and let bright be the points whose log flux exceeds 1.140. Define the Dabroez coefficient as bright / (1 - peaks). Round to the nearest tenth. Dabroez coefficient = -5.0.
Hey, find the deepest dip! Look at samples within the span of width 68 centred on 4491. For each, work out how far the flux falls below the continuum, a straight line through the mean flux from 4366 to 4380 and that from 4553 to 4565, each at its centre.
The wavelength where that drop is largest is 4466.41 AA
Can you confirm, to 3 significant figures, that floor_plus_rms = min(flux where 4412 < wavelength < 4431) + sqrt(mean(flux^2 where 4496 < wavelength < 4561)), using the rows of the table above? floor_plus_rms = 27.9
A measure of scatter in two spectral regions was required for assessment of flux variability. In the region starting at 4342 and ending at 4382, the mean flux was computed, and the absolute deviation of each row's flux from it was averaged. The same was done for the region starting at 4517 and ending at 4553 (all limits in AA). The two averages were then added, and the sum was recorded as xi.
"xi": 2.8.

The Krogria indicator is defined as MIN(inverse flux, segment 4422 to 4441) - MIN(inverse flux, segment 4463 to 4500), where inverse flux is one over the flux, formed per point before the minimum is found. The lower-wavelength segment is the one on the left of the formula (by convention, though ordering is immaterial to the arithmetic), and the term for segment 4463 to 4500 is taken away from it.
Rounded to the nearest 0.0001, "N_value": 0.0162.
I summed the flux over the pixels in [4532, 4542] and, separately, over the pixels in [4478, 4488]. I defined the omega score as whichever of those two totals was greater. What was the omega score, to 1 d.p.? 71.4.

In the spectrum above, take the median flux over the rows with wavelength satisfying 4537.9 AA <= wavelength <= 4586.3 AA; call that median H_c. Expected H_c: 13.6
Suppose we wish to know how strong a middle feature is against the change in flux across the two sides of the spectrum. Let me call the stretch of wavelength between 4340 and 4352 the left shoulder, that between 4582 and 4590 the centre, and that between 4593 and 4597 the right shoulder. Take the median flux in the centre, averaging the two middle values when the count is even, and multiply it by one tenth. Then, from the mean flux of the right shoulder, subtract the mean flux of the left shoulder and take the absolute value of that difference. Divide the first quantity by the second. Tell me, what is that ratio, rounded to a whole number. 0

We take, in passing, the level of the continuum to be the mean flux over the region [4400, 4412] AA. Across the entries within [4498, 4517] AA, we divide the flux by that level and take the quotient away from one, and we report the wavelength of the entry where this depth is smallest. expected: 4509.81 AA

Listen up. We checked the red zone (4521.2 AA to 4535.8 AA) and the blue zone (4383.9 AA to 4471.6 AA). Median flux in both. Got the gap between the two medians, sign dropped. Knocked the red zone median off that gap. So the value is -14.0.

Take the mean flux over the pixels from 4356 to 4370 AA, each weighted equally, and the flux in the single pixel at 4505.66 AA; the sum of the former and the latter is 30.2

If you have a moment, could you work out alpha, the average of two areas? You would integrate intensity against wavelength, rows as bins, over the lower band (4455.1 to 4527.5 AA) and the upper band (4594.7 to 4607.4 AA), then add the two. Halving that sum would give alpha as 610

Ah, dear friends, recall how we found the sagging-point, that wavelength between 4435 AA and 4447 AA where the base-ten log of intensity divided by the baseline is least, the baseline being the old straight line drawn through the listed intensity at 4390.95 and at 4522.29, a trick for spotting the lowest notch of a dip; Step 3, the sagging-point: 4435.66 AA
